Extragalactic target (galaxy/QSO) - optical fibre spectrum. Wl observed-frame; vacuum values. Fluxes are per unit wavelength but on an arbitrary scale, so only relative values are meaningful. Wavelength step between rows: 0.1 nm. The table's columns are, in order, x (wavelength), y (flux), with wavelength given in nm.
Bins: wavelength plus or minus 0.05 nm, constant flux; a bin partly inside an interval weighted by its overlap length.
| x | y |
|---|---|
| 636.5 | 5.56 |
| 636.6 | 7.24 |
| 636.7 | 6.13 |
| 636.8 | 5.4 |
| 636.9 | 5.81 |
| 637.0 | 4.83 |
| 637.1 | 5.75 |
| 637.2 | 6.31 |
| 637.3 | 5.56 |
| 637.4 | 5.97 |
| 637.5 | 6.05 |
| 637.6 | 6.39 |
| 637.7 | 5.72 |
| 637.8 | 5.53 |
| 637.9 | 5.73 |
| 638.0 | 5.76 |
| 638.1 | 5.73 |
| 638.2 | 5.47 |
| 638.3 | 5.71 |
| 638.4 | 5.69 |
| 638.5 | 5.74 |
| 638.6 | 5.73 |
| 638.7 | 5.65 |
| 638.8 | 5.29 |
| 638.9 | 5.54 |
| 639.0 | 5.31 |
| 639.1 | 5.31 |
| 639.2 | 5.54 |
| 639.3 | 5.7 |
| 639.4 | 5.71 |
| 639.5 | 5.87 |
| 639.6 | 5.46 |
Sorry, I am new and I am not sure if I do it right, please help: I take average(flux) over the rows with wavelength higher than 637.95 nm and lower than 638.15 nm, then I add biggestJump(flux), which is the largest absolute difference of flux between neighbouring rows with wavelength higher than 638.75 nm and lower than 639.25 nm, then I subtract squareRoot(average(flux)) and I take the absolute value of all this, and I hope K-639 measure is 3.6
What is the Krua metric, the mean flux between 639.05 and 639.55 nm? 5.63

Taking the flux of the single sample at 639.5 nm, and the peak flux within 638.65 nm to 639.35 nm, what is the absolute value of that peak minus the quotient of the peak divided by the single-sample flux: 4.73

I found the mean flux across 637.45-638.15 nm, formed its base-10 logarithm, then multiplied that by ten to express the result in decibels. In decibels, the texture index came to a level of 7.67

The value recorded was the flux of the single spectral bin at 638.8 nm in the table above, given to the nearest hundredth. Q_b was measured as 5.29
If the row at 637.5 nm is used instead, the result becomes 6.05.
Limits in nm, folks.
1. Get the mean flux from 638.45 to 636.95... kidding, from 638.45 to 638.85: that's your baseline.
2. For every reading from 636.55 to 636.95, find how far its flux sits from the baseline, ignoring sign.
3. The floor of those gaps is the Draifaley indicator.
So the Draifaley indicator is 0.20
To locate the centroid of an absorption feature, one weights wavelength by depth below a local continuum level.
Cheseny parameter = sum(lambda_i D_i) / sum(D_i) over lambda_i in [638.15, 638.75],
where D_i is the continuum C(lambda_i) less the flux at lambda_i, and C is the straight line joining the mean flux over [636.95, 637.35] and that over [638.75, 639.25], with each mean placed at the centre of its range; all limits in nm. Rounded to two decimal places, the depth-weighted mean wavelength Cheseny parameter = 638.51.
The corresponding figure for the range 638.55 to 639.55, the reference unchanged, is 639.21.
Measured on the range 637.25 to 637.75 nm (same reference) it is 637.55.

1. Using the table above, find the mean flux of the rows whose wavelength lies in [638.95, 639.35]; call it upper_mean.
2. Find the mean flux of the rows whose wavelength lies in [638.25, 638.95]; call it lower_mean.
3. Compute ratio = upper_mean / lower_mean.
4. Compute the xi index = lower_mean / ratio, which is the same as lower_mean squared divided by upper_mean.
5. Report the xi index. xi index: 5.78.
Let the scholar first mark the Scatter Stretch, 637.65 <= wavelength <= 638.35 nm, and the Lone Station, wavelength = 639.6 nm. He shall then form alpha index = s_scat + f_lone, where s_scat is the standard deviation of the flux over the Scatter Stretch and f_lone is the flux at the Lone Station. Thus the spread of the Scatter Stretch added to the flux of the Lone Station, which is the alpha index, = 5.57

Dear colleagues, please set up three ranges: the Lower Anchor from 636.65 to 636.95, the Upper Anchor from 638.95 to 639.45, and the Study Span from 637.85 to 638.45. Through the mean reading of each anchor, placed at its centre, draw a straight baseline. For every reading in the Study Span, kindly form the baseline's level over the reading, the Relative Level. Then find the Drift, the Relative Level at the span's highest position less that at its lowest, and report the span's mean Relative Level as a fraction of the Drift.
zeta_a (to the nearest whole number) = -354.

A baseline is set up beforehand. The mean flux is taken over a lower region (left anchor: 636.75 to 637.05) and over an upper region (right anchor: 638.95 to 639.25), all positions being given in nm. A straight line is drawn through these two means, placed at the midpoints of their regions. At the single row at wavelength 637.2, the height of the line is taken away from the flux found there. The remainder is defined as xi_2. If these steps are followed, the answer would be 0.96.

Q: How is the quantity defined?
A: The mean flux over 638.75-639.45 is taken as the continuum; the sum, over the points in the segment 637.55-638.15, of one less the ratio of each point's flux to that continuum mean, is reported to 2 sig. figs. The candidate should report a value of -0.35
